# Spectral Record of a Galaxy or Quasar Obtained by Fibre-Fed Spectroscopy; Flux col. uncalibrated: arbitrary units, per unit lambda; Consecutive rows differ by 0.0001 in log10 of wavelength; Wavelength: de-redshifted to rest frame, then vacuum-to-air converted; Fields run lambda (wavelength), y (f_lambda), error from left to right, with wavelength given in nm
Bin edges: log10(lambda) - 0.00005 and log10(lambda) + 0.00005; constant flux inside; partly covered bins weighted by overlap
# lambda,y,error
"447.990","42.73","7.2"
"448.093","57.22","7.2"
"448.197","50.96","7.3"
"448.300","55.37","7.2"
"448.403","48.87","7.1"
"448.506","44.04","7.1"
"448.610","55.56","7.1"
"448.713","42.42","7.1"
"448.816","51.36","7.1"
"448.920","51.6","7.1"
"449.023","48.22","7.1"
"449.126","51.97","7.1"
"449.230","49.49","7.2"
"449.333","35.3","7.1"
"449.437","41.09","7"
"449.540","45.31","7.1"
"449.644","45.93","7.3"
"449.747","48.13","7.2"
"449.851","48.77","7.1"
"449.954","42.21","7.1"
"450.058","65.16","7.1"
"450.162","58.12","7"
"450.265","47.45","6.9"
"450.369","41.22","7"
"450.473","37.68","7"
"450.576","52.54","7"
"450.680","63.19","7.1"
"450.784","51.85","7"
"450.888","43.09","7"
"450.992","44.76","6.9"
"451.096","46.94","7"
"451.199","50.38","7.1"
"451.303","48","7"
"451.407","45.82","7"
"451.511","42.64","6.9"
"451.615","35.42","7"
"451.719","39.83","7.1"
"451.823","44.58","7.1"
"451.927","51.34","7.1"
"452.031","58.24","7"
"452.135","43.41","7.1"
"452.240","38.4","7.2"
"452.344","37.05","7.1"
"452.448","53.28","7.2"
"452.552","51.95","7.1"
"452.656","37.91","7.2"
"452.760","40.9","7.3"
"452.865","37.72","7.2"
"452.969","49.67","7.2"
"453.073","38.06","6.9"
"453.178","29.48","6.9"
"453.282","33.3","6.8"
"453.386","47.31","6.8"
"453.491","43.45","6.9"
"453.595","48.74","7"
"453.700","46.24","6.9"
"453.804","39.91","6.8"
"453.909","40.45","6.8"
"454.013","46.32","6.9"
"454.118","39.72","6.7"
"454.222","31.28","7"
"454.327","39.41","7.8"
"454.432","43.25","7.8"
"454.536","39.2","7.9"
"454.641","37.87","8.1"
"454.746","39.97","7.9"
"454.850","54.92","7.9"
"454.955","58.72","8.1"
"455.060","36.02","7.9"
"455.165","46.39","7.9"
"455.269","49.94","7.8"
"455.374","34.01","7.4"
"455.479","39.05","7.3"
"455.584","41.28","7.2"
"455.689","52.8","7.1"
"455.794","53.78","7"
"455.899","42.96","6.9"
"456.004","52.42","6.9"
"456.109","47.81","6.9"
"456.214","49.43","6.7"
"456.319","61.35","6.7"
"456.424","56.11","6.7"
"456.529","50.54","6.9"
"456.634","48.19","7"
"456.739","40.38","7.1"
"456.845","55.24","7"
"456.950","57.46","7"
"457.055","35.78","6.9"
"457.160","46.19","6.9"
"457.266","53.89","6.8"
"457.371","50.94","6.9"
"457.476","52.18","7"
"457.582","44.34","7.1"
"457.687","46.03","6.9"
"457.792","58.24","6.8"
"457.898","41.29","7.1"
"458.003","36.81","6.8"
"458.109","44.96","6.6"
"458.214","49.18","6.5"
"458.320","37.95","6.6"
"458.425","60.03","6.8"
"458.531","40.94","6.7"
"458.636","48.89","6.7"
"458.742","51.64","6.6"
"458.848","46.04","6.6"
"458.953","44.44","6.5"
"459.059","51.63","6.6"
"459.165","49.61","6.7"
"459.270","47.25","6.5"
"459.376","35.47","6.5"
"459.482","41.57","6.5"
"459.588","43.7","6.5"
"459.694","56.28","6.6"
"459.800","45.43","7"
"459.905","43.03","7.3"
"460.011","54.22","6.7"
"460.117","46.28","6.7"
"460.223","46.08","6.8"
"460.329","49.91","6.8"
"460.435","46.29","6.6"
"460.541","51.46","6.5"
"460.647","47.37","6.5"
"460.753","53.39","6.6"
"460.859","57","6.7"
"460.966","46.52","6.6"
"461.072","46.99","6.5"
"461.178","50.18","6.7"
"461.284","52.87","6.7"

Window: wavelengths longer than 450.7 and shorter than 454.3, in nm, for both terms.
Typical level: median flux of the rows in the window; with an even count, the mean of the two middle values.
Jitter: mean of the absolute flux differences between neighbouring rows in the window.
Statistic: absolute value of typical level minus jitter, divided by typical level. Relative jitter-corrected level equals 0.86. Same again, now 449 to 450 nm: 0.90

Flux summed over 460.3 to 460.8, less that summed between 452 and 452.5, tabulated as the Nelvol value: 18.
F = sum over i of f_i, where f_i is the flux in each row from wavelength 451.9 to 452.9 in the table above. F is 450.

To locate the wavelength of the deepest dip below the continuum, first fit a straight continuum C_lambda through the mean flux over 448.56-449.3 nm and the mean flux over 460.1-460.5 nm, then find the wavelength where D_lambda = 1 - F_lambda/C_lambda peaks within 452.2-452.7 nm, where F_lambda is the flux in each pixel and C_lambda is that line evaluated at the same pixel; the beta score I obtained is 452.344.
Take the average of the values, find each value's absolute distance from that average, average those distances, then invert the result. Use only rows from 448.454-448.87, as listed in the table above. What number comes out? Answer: 0.20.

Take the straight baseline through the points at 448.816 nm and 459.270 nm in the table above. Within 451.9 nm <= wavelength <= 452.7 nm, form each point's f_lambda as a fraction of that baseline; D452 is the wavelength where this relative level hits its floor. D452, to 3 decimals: 452.344 nm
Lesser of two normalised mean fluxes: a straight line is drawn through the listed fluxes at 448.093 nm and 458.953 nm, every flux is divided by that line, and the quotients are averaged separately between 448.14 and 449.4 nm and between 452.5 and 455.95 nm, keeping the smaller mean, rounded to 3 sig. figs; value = 0.857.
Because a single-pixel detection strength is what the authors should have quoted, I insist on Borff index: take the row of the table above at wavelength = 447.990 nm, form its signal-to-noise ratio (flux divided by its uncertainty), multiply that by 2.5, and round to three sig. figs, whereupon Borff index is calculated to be 14.8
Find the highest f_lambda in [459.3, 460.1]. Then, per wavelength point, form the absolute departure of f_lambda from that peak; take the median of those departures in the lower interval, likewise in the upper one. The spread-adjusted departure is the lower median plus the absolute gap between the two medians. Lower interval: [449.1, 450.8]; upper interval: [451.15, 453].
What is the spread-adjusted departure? 12.3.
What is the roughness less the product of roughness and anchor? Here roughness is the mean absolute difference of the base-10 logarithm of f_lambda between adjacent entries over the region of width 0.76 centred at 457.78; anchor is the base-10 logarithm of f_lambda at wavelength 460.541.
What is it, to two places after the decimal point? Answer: -0.06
